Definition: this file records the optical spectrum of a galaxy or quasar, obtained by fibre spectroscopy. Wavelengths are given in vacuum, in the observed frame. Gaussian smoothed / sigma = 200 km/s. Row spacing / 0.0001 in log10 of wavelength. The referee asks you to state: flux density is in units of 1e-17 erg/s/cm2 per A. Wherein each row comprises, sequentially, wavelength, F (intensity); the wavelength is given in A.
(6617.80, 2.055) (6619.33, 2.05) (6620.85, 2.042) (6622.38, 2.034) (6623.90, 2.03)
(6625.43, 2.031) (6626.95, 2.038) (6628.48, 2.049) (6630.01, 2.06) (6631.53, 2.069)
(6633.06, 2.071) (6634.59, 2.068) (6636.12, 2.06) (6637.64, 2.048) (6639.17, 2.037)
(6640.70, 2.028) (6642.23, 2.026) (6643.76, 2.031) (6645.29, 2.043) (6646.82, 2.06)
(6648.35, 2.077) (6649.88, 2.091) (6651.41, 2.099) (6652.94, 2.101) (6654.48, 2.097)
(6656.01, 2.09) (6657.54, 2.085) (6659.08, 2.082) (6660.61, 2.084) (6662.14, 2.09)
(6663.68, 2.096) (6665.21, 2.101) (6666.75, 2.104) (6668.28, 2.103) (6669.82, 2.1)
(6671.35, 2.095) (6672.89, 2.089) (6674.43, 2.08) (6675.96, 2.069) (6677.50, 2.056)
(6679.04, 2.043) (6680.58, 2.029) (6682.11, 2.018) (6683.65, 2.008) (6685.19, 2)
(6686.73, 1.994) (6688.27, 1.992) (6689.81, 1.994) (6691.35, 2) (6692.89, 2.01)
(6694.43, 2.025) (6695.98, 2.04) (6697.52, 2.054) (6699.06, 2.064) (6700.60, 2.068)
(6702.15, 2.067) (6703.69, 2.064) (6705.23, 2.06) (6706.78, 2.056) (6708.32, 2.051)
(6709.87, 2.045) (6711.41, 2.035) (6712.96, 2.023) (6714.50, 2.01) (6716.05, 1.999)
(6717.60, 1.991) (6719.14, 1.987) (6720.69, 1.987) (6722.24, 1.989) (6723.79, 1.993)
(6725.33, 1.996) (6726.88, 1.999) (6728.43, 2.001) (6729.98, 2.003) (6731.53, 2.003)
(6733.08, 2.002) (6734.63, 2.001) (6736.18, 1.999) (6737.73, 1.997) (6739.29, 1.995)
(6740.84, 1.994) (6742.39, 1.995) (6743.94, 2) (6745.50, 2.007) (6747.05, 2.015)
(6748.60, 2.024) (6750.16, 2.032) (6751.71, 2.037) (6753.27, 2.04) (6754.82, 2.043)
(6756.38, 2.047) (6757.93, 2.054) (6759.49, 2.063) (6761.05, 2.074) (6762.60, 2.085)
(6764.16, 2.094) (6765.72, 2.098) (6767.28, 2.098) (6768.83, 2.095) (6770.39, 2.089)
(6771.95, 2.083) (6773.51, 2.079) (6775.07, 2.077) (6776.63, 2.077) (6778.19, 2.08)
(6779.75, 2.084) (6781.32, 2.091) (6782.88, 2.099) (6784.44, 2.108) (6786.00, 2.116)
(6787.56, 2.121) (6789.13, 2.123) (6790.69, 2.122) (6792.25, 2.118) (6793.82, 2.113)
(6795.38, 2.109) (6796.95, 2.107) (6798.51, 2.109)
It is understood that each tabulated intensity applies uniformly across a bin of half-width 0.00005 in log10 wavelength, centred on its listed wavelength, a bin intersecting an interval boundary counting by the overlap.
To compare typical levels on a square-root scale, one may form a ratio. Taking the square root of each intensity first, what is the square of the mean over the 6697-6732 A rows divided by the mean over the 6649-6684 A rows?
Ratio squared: 0.97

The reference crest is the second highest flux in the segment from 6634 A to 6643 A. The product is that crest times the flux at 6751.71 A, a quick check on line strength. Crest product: 4.20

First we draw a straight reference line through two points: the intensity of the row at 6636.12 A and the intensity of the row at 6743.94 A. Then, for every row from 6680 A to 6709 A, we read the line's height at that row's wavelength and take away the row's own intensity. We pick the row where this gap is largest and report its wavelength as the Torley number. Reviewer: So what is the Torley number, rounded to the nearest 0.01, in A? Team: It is 6688.27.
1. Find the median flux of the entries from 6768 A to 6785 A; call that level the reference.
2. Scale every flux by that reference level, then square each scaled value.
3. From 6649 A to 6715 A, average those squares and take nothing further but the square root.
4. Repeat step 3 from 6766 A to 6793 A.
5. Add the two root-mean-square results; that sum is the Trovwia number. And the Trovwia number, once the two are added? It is 1.99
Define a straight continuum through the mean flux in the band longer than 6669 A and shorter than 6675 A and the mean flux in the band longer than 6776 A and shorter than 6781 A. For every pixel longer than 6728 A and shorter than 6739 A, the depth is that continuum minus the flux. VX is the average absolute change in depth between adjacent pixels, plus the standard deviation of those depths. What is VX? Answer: 0.003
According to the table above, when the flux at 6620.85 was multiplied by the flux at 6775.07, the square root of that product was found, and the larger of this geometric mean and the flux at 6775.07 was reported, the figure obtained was 2.08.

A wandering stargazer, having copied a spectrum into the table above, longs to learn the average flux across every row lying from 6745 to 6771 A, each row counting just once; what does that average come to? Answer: 2.06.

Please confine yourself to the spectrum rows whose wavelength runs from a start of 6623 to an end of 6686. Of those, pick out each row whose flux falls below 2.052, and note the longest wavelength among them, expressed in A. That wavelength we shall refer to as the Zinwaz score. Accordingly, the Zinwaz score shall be 6685.19 A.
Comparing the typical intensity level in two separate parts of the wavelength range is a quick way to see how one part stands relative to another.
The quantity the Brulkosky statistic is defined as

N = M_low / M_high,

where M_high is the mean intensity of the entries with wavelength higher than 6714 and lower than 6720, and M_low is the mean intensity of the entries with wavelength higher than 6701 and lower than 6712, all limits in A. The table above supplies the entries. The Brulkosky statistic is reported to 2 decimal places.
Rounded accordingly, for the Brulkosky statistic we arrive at 1.03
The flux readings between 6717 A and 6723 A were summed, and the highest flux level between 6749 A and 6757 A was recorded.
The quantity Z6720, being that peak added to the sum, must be 10.0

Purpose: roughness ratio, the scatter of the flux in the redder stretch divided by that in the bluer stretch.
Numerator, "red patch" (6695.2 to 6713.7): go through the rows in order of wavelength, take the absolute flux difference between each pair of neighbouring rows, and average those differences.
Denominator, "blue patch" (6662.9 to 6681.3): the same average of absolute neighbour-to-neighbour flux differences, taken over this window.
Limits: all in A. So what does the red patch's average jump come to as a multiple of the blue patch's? 0.88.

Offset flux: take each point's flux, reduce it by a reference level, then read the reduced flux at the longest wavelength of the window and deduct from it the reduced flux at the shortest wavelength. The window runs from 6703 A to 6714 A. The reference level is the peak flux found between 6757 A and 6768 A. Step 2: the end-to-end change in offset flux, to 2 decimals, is -0.04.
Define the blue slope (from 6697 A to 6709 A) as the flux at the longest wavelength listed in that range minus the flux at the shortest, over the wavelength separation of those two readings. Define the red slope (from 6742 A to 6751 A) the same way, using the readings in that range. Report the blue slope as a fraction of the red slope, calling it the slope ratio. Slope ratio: 0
